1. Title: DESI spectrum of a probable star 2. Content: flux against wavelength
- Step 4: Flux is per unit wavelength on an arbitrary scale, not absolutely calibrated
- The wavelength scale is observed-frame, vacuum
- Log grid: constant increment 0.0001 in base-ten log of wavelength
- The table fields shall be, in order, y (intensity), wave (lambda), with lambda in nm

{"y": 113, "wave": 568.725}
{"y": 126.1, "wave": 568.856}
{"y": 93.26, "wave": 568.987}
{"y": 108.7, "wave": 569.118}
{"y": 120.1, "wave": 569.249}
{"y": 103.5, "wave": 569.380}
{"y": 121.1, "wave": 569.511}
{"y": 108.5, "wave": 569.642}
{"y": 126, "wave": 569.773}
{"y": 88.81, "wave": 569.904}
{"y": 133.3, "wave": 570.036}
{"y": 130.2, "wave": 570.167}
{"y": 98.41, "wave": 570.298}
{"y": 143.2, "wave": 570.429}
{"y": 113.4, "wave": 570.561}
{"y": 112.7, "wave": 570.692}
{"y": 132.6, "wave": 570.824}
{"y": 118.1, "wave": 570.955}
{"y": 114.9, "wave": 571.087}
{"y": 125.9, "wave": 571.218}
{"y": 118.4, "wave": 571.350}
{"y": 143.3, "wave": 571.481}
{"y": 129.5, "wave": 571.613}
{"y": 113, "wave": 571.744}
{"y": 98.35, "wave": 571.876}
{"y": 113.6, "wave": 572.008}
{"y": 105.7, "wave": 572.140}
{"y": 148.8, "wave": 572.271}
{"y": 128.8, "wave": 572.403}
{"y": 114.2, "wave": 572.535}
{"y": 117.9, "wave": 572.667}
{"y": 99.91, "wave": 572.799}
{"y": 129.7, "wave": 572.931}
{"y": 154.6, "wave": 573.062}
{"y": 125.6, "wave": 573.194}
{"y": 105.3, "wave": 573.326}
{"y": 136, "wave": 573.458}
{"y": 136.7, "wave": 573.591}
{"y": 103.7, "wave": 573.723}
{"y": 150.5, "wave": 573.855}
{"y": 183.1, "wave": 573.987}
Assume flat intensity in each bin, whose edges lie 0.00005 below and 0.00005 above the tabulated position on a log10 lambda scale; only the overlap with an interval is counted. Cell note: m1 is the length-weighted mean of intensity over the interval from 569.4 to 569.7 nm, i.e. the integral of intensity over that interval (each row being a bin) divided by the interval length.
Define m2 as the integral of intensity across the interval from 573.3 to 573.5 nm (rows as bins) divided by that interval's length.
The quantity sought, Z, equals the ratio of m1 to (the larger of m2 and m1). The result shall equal 0.93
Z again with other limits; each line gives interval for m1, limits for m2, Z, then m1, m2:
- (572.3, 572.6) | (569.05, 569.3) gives 1.00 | 125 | 114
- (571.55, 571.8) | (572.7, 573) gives 1.00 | 122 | 116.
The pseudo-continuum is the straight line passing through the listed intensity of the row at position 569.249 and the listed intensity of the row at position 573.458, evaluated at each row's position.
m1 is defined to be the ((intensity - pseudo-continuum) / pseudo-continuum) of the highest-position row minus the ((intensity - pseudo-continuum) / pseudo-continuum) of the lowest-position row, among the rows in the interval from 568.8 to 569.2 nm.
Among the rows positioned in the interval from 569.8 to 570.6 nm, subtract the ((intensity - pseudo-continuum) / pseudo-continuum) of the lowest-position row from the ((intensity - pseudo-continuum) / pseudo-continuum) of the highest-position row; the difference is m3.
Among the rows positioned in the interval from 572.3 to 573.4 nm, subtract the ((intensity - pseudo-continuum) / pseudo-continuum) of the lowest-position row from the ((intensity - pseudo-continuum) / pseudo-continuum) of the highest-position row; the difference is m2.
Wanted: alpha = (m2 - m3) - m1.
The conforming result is -0.23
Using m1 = -0.15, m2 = -0.20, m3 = 0.18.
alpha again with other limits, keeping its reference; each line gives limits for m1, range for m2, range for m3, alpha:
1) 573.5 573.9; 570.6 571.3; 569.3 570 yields 0.13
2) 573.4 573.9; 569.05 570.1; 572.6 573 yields 0.00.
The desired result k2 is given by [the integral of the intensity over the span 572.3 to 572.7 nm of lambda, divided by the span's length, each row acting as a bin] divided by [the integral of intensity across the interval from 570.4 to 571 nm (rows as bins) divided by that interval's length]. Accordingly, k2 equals 1.00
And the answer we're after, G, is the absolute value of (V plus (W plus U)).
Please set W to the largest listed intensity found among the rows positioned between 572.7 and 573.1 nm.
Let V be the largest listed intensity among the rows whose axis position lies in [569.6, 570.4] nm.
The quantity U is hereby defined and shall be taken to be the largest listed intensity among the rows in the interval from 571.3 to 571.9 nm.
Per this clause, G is 431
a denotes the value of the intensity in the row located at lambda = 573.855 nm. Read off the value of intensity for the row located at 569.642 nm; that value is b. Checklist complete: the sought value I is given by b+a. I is 259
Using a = 150.5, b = 108.5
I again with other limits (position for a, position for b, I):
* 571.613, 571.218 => 255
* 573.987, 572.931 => 313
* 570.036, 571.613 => 263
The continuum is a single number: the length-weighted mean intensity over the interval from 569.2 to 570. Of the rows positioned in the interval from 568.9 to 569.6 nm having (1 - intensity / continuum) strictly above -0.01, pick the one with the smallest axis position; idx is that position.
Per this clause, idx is 568.987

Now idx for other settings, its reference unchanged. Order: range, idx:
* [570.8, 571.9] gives 571.744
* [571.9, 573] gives 572.140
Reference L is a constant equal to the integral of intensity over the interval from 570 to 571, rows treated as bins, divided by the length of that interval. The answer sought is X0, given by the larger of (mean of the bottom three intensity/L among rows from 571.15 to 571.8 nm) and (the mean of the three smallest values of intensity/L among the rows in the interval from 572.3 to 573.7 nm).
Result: 0.97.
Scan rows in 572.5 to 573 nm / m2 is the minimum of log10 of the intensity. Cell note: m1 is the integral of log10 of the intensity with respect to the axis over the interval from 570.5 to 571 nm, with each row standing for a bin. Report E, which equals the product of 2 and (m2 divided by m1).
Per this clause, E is 3.85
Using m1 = 1.04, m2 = 2.00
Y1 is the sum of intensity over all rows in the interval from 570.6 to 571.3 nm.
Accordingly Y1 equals 604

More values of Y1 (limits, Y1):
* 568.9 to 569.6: 547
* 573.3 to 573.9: 632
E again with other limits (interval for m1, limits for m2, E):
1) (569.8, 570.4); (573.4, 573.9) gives 3.27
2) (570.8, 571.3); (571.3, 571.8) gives 3.94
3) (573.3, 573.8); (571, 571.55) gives 3.96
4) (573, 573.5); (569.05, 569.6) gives 3.82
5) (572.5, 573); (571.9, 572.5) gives 3.92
